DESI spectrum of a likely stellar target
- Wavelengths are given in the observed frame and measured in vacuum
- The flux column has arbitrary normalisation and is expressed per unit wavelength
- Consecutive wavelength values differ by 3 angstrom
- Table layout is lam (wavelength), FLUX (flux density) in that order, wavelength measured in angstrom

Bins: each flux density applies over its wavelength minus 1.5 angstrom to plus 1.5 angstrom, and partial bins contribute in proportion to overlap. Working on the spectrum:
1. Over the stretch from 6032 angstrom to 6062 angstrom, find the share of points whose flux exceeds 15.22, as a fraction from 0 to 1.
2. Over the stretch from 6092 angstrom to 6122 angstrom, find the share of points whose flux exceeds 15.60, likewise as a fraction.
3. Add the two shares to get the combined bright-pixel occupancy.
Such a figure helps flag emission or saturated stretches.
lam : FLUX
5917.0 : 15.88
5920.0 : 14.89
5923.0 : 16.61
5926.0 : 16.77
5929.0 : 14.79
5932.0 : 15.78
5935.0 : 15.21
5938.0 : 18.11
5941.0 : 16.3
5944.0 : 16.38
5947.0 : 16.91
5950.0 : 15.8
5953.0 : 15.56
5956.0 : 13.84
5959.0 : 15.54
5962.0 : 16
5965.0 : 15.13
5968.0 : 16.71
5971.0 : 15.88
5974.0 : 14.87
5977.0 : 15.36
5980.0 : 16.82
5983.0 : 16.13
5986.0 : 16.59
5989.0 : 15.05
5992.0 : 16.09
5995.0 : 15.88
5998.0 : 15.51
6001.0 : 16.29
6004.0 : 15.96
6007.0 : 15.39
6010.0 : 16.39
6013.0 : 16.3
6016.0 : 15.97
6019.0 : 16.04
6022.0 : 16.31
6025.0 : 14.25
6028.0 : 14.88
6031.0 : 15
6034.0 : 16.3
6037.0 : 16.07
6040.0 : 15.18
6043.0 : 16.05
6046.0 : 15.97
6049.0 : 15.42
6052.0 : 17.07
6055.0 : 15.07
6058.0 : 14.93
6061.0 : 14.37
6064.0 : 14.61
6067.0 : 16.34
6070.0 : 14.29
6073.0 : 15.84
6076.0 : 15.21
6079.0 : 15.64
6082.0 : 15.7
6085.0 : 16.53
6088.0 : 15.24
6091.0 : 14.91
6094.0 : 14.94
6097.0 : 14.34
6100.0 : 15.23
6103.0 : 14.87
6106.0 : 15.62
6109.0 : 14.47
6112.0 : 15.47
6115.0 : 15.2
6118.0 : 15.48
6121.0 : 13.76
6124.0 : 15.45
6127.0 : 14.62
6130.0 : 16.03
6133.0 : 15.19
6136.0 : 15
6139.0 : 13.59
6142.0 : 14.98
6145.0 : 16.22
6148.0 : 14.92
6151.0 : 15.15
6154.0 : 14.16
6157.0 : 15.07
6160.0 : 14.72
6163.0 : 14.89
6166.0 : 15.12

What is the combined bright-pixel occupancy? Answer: 0.70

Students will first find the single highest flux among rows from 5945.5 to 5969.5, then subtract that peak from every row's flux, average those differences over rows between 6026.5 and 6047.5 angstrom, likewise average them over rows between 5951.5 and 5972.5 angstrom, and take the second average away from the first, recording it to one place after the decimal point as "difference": 0.1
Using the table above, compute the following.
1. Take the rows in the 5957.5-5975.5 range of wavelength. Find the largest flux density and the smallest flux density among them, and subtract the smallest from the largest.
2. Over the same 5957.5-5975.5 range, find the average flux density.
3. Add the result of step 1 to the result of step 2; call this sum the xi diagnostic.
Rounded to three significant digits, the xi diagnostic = 17.5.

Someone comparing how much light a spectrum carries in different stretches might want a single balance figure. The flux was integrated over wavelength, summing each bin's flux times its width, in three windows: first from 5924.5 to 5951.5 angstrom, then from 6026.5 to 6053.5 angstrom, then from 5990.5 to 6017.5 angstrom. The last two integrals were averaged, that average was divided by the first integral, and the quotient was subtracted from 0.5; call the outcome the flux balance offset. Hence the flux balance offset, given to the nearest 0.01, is -0.48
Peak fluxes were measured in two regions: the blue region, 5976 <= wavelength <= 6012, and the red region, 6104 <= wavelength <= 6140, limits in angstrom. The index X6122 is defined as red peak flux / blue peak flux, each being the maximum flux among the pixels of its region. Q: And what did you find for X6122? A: 0.95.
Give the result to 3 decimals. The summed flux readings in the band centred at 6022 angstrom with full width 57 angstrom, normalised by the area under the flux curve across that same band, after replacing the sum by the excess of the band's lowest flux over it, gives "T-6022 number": -0.317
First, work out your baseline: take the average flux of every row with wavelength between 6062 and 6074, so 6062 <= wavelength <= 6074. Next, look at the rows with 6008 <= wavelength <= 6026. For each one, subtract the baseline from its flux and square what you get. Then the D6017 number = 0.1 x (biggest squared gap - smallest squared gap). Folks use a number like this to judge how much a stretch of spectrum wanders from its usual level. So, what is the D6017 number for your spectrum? 0.08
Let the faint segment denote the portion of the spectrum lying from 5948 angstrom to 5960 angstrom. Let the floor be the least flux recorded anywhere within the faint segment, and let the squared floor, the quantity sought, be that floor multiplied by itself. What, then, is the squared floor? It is 192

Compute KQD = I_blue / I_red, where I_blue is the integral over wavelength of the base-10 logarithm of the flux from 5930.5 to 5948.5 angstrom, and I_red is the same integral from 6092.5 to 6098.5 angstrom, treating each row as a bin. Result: 3.1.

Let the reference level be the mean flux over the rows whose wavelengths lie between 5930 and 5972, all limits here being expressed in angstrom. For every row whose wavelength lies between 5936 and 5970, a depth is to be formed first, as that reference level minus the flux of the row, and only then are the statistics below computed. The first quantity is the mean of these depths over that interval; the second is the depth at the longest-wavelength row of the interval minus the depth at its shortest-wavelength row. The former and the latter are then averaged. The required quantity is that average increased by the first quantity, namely 0.6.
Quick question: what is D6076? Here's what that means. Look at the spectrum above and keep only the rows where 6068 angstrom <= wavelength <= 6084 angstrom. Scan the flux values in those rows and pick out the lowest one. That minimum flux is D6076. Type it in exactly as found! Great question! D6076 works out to 14.29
